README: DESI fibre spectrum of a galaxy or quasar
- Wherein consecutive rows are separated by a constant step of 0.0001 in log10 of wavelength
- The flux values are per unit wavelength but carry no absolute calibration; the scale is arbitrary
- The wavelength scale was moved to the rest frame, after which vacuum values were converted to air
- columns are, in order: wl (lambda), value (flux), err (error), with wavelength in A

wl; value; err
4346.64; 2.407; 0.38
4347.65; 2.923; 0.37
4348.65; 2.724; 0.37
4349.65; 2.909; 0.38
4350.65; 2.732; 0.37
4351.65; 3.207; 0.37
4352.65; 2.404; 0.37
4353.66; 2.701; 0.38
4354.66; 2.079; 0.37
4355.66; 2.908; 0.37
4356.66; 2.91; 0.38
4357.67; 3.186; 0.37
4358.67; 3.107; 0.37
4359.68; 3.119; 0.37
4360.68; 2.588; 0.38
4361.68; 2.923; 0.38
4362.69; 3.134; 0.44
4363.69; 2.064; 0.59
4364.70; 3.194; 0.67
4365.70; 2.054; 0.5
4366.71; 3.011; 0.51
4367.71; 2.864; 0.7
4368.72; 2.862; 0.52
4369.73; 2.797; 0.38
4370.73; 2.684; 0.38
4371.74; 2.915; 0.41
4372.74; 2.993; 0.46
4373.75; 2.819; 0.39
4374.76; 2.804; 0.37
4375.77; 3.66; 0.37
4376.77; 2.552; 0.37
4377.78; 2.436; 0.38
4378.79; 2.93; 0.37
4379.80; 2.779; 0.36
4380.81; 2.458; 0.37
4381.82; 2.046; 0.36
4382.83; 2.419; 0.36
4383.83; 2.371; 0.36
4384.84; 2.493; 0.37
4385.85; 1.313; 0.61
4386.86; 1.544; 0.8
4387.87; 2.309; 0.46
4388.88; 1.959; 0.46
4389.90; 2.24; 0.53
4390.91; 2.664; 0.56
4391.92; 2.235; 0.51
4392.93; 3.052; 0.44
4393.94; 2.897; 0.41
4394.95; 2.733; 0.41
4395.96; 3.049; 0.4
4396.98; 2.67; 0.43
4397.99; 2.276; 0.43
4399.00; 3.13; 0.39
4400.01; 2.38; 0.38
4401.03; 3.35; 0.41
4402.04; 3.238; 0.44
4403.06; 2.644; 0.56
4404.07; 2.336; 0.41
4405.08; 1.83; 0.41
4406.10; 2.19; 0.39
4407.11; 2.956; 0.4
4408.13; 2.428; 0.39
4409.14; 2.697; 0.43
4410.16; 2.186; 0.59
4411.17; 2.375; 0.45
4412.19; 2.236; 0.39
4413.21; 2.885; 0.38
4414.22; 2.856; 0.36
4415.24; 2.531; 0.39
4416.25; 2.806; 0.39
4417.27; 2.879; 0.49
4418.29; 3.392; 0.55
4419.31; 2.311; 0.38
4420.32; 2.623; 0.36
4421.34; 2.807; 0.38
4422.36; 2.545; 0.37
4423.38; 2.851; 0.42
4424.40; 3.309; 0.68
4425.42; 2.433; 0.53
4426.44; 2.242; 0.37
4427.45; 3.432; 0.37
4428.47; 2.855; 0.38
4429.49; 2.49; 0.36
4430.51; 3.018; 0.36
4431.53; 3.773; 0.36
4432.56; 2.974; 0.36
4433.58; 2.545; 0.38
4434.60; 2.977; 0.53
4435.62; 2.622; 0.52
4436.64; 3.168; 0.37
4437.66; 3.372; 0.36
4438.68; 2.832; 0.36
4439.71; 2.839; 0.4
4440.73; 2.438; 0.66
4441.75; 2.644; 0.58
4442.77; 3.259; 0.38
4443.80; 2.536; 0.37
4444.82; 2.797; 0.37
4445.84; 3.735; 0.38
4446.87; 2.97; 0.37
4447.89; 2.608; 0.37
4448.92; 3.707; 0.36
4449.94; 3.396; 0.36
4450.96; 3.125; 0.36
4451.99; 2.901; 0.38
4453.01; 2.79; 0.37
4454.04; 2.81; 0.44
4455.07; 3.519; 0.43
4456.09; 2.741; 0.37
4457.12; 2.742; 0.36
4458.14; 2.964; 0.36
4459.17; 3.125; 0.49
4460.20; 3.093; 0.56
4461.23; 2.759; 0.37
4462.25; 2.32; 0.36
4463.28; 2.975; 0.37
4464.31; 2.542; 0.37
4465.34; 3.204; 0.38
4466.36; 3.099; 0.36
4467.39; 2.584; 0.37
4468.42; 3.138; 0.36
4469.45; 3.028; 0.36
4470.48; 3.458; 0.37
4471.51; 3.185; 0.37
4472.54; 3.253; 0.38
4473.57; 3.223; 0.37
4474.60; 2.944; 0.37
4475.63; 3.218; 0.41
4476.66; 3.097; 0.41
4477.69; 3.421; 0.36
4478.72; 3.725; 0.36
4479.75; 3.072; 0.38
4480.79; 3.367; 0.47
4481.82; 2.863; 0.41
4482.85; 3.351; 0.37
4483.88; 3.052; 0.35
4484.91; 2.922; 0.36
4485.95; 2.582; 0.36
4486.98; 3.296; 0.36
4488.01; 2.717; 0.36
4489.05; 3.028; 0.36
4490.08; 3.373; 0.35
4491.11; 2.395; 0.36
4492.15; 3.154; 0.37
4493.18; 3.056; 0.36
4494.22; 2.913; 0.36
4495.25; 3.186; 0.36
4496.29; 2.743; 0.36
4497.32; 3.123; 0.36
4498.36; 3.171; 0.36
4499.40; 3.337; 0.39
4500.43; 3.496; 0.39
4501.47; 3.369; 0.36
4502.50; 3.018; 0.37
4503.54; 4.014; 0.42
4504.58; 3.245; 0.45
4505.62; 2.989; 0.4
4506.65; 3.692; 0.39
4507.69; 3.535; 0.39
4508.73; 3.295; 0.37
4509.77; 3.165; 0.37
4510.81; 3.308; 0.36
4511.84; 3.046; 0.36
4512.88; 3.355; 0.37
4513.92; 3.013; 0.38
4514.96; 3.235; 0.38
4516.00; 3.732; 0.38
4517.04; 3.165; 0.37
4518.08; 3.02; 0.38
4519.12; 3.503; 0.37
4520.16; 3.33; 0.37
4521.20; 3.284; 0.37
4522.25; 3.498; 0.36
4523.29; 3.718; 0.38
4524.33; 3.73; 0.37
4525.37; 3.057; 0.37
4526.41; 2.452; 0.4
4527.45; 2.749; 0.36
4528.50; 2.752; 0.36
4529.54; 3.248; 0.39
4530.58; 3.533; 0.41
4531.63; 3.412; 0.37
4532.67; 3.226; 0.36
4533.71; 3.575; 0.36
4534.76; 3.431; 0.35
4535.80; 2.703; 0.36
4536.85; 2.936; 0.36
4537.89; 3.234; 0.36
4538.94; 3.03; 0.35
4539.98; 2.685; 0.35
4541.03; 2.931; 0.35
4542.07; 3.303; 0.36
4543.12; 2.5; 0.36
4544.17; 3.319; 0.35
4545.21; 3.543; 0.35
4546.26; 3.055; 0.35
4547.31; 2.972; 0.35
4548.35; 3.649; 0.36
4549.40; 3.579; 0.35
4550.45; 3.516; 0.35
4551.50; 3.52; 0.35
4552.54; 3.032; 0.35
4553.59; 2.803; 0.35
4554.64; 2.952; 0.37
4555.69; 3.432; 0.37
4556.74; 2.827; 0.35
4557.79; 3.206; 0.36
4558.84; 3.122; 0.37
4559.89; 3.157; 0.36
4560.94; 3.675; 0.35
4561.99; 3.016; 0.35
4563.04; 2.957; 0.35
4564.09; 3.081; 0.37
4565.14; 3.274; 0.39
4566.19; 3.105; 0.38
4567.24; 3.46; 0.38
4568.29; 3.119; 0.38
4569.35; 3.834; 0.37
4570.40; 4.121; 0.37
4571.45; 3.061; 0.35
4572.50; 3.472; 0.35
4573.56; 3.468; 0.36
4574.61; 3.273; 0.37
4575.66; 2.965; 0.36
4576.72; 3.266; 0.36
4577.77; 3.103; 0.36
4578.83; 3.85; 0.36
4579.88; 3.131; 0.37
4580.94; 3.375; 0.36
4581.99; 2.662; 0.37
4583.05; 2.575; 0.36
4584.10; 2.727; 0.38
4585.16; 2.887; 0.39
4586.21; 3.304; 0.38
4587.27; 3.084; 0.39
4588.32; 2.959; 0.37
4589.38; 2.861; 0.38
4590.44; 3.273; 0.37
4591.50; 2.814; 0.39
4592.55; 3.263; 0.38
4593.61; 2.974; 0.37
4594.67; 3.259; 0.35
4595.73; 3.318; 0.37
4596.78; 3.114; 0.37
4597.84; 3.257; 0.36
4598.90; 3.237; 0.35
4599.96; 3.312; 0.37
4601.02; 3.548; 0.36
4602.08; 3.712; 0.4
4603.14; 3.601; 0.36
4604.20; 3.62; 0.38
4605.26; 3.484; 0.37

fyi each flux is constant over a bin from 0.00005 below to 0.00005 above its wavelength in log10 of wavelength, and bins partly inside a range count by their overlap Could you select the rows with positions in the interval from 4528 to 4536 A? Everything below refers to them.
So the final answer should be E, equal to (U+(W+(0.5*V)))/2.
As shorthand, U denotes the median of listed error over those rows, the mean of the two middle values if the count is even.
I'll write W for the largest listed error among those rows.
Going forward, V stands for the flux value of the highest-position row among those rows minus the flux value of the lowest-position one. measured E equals 0.37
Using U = 0.360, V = 0.0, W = 0.41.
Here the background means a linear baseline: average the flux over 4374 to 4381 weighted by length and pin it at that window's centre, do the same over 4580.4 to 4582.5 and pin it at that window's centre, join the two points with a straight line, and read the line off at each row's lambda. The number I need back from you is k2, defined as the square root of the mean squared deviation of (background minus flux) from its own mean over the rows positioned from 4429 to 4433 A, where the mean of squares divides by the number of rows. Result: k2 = 0.46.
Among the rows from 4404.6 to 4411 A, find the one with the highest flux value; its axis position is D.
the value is 4407.11 A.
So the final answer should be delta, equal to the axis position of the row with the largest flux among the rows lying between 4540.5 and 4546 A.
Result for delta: 4545.21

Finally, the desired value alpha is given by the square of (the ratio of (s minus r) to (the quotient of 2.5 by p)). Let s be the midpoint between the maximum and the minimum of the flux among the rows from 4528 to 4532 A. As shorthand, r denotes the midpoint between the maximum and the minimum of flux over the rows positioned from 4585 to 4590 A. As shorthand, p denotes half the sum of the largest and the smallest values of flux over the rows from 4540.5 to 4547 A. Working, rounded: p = 3.02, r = 3.08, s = 3.1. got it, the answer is 0.01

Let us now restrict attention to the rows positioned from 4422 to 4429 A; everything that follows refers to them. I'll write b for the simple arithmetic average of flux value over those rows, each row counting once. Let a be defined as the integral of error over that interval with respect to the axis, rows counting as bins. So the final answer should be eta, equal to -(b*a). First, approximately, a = 3.13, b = 2.81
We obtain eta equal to -8.80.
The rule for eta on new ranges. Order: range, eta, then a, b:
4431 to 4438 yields -8.84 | 2.89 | 3.06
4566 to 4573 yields -8.90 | 2.58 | 3.45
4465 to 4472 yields -7.96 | 2.57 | 3.10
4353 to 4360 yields -7.45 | 2.61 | 2.86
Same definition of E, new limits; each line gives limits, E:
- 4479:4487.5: 0.47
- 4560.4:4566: 0.27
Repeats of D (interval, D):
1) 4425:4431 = 4427.45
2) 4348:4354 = 4351.65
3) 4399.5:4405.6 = 4401.03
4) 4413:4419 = 4418.29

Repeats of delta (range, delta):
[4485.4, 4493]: 4490.08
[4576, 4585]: 4578.83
